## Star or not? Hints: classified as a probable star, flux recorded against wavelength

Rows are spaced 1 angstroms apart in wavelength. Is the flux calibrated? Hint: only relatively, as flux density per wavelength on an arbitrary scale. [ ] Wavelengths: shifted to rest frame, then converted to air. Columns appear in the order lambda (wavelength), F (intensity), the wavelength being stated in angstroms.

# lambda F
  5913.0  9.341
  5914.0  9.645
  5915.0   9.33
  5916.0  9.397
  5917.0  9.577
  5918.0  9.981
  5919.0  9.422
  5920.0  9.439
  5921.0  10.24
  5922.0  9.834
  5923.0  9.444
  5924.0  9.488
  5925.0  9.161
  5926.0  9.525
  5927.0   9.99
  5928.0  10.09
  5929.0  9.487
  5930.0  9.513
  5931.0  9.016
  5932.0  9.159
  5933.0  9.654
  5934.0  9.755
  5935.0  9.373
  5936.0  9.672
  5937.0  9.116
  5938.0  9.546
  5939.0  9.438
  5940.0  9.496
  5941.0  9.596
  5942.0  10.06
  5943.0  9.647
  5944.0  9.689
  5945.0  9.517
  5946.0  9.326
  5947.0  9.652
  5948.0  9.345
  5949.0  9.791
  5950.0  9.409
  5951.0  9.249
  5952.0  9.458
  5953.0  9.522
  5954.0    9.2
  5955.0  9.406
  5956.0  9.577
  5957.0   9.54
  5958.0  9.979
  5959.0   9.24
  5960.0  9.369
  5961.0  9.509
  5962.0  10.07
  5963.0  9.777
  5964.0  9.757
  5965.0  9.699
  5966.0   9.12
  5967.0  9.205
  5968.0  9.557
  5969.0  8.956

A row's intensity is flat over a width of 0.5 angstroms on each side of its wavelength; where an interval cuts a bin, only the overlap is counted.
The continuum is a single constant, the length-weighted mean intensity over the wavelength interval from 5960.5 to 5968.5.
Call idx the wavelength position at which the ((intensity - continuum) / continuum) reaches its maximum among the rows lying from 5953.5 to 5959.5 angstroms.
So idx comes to 5958.0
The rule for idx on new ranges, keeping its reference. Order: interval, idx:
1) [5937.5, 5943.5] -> 5942.0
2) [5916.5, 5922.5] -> 5921.0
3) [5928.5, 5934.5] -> 5934.0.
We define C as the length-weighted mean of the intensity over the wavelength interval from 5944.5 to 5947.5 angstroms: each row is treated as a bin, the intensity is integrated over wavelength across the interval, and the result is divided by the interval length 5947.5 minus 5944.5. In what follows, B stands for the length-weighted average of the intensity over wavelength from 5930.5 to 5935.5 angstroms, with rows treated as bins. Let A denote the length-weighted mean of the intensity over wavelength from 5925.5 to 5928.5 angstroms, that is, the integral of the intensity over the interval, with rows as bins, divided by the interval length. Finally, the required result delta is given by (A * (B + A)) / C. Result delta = 20.0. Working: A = 9.87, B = 9.39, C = 9.50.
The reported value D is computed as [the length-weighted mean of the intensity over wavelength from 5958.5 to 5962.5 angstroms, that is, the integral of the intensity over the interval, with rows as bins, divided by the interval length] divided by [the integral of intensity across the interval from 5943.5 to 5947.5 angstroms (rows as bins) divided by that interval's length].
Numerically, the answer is 1.00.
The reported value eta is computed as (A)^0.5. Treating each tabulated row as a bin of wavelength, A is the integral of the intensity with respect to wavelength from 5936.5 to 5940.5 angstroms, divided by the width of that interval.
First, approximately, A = 9.40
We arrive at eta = 3.07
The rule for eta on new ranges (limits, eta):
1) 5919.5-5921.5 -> 3.14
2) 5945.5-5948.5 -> 3.07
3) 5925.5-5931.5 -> 3.10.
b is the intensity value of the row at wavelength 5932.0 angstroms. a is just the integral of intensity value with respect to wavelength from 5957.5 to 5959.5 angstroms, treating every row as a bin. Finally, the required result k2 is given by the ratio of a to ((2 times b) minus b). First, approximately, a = 19.2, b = 9.159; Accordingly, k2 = 2.10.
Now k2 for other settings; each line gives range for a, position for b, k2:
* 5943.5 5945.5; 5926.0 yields 2.02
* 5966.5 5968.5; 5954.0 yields 2.04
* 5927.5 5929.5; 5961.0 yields 2.06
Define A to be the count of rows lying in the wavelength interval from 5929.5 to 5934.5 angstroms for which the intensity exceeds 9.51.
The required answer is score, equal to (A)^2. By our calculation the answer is 9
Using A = 3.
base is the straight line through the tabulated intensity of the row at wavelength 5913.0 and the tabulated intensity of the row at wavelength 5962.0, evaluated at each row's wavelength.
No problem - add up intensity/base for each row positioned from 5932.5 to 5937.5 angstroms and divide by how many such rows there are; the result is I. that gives 0.98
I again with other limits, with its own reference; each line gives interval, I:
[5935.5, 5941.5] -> 0.97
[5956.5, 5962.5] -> 0.96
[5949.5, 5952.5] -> 0.95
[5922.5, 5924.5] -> 1.00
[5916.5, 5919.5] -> 1.03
